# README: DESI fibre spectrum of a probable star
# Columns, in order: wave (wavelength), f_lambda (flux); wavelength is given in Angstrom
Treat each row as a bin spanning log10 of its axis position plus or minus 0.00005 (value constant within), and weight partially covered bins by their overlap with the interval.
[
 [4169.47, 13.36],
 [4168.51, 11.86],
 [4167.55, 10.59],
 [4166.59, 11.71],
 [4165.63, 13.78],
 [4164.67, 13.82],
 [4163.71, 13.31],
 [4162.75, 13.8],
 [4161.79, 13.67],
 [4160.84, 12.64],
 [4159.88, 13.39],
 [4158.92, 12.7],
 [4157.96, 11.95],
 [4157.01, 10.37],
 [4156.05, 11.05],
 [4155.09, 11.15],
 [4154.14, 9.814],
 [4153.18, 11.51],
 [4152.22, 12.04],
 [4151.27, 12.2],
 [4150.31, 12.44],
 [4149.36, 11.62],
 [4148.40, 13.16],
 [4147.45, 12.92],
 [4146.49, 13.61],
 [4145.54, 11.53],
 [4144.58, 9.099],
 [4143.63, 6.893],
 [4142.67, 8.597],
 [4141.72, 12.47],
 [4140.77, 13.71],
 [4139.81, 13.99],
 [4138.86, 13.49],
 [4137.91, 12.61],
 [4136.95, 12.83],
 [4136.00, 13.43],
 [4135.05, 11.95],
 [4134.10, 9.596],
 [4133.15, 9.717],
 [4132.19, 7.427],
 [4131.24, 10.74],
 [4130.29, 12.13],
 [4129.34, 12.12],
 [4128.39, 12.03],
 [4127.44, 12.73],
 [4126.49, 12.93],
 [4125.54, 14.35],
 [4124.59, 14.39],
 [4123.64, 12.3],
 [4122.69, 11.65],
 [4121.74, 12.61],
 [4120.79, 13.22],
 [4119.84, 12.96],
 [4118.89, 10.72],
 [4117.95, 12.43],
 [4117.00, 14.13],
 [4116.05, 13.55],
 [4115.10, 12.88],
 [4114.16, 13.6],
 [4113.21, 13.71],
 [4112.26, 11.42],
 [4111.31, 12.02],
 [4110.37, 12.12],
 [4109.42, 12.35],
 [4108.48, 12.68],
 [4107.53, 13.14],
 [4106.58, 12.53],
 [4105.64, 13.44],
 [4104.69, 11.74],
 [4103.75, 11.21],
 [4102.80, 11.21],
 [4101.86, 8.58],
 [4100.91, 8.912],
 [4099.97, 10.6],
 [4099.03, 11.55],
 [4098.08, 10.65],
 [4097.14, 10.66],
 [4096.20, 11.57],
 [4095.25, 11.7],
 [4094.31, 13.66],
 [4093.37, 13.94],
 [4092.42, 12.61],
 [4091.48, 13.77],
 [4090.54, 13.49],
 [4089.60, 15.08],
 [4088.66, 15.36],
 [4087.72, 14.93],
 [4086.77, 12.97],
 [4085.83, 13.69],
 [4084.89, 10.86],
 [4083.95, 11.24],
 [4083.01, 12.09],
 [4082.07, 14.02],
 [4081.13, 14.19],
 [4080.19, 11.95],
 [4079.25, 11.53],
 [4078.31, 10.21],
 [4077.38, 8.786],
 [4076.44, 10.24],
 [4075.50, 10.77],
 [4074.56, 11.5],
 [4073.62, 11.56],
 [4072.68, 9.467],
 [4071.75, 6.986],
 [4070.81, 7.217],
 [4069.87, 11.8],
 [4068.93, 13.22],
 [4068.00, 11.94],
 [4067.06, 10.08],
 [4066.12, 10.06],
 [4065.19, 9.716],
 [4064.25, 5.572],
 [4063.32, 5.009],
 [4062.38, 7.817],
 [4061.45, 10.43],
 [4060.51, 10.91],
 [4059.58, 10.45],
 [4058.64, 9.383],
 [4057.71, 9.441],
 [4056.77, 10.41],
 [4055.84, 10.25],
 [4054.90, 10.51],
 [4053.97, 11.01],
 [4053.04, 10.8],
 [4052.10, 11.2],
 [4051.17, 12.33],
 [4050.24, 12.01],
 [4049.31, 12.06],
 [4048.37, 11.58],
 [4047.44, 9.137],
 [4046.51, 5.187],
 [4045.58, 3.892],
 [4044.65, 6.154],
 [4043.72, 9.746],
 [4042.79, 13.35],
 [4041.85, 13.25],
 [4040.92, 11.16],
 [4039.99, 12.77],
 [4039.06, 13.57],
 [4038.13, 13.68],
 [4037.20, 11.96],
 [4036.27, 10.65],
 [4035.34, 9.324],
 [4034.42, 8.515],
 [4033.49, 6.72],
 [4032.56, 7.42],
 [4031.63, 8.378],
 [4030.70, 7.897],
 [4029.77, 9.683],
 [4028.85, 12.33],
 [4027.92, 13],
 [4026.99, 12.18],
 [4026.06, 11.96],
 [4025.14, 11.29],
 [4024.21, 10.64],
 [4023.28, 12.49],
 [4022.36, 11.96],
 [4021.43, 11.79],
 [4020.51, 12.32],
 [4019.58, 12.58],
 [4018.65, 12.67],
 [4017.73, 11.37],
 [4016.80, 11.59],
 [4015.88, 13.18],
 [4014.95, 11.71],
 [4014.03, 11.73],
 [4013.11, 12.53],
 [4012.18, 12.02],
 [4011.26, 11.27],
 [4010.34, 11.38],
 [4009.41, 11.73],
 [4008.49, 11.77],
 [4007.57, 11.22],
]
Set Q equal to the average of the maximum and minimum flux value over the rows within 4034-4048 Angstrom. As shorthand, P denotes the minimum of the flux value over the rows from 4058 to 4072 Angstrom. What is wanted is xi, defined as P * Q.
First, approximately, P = 5.009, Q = 8.8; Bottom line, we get 44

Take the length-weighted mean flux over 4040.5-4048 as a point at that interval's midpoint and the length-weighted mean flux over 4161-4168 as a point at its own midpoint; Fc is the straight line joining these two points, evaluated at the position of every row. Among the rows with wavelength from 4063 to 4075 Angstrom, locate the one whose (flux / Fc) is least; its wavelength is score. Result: 4063.32 Angstrom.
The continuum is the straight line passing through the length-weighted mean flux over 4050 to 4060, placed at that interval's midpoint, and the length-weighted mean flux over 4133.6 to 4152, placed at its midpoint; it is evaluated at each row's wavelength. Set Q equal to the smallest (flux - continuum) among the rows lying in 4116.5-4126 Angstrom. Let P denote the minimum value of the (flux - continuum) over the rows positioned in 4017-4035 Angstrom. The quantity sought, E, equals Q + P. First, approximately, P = -3.7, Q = -1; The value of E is -5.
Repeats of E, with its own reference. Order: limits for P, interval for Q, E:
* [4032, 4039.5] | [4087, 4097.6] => -4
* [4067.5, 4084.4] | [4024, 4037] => -8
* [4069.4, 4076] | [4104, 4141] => -8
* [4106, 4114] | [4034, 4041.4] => -2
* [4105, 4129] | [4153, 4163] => -3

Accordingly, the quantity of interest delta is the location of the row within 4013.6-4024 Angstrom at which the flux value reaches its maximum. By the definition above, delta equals 4015.88 Angstrom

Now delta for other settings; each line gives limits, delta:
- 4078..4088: 4087.72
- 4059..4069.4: 4068.93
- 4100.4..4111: 4105.64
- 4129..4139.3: 4138.86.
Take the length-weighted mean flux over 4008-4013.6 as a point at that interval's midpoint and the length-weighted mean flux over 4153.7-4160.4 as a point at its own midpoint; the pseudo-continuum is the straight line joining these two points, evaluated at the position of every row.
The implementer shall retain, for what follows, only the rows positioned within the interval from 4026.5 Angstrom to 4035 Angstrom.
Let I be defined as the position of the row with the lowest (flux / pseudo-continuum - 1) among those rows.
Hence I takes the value 4033.49 Angstrom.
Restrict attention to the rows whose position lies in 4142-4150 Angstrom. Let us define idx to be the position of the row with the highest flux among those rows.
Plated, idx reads 4146.49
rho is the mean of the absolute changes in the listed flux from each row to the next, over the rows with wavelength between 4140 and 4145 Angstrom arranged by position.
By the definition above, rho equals 2.3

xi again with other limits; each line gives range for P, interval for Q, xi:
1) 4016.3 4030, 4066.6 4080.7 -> 98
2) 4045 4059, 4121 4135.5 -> 42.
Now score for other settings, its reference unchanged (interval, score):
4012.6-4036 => 4033.49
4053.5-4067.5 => 4063.32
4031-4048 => 4045.58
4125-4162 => 4143.63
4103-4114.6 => 4112.26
